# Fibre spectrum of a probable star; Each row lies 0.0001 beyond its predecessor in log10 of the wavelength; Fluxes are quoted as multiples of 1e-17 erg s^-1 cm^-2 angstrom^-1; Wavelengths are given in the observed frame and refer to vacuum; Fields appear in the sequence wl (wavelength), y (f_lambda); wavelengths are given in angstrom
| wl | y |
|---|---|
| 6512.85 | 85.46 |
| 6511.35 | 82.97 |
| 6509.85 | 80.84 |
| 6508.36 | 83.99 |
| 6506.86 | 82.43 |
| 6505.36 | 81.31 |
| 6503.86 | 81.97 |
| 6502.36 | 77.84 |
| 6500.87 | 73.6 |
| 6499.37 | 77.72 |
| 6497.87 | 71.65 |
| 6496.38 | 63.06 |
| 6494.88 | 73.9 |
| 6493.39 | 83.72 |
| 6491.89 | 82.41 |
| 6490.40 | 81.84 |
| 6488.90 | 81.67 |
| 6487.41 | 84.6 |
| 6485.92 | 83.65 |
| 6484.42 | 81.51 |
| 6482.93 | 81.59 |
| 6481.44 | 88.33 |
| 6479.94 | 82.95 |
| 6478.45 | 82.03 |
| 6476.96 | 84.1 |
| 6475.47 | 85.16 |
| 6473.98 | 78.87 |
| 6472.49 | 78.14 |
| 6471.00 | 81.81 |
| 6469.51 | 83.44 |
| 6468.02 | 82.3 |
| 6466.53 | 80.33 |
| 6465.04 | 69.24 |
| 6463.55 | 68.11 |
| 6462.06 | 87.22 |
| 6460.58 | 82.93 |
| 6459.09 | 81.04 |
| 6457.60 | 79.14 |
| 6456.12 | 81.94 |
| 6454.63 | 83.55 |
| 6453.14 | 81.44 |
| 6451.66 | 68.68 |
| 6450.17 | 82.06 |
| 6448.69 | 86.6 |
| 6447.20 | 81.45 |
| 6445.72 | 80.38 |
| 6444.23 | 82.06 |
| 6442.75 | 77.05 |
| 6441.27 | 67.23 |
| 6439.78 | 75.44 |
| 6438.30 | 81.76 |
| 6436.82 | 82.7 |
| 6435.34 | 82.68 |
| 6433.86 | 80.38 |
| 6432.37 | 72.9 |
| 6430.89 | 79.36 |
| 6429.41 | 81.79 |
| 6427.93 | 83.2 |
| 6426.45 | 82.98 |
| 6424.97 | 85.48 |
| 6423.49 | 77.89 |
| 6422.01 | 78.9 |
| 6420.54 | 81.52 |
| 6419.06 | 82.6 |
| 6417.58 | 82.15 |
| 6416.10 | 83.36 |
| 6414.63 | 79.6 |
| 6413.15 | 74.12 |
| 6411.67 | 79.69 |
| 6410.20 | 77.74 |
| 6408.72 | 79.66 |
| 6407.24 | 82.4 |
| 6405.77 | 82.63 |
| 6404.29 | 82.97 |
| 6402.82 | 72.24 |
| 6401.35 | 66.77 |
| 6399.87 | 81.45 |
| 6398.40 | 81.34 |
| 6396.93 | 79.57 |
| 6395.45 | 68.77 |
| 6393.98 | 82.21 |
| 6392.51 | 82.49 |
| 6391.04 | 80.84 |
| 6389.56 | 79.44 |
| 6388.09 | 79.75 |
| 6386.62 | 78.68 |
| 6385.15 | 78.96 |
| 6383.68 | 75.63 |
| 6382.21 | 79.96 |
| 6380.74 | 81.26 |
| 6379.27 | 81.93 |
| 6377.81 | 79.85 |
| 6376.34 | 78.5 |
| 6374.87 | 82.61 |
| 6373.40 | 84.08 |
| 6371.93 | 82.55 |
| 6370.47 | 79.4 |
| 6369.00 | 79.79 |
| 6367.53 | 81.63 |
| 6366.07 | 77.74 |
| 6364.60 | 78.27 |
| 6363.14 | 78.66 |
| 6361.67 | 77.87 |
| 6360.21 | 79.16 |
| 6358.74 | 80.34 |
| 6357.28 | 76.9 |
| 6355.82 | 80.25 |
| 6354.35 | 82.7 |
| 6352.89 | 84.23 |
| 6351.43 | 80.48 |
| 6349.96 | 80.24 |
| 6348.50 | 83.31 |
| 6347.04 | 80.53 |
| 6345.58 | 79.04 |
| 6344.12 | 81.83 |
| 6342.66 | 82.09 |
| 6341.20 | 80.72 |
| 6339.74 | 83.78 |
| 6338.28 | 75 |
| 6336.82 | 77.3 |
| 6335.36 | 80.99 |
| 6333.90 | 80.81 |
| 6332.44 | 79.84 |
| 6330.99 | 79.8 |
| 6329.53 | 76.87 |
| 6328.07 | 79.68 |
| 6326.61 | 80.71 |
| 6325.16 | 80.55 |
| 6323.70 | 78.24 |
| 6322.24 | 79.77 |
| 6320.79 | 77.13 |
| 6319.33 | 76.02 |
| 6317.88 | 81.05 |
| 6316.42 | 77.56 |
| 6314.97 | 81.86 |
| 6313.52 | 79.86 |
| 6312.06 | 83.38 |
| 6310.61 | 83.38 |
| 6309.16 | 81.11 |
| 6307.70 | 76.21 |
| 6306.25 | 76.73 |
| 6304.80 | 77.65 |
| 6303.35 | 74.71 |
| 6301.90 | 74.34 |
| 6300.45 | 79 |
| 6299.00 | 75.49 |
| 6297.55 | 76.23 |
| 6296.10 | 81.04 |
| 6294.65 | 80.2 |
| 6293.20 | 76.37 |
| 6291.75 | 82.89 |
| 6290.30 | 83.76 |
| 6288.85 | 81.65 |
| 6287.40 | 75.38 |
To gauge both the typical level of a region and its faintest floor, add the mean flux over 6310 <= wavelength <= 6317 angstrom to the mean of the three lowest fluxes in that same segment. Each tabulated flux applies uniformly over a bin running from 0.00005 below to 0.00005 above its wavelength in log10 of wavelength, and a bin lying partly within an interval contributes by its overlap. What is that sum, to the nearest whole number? 161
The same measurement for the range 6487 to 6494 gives 165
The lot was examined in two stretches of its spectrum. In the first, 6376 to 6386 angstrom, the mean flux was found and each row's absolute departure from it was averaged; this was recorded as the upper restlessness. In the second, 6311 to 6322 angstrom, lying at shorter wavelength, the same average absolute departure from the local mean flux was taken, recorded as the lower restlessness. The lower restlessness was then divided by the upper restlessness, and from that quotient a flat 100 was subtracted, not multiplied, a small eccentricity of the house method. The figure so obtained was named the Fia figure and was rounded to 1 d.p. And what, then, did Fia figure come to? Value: -98.5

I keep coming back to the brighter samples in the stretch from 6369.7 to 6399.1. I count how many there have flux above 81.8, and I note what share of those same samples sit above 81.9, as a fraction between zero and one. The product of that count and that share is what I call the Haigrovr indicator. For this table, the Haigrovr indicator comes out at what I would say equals 1.8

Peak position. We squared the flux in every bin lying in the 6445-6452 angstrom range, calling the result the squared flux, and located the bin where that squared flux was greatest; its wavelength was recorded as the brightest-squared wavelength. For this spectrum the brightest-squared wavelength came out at 6448.69 angstrom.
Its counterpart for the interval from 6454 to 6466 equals 6462.06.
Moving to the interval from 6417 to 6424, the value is 6419.06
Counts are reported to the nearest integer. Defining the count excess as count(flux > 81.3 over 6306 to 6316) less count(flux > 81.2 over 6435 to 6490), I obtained -22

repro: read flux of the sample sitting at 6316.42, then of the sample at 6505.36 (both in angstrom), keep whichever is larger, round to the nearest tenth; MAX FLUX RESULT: 81.3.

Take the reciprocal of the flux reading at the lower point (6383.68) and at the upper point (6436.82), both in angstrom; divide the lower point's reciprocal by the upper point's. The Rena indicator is 1.09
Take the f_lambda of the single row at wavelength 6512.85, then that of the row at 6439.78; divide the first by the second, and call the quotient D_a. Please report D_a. 1.13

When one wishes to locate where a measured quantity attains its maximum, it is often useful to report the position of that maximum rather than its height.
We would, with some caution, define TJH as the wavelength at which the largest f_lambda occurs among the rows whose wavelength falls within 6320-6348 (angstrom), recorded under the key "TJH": 6339.74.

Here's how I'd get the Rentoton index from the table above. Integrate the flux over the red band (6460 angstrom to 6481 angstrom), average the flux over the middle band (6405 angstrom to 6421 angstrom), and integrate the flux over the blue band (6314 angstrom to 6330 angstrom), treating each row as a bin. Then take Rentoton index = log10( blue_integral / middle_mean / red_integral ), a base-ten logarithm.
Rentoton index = -2.03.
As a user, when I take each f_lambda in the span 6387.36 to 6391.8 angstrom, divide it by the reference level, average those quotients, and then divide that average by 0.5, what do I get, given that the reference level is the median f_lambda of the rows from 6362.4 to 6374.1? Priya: 2.01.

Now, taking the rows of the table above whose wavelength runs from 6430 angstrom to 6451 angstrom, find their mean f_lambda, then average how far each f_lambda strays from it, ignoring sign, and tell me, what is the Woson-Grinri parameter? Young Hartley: 3.6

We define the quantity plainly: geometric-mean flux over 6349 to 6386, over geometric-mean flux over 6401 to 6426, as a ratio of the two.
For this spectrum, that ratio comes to 1.01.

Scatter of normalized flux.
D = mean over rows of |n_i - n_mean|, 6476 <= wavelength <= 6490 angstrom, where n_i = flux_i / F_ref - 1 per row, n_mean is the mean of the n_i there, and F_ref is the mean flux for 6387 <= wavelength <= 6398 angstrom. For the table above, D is 0.020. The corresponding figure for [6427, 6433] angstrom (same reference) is 0.041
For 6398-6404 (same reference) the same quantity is 0.075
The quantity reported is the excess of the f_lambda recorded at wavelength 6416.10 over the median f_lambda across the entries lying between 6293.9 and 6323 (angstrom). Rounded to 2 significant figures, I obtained 5.0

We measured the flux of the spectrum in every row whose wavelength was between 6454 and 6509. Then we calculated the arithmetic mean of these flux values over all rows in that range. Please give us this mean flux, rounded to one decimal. 80.2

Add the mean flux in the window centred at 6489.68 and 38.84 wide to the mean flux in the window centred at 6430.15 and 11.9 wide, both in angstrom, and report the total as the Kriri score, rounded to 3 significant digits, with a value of 161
